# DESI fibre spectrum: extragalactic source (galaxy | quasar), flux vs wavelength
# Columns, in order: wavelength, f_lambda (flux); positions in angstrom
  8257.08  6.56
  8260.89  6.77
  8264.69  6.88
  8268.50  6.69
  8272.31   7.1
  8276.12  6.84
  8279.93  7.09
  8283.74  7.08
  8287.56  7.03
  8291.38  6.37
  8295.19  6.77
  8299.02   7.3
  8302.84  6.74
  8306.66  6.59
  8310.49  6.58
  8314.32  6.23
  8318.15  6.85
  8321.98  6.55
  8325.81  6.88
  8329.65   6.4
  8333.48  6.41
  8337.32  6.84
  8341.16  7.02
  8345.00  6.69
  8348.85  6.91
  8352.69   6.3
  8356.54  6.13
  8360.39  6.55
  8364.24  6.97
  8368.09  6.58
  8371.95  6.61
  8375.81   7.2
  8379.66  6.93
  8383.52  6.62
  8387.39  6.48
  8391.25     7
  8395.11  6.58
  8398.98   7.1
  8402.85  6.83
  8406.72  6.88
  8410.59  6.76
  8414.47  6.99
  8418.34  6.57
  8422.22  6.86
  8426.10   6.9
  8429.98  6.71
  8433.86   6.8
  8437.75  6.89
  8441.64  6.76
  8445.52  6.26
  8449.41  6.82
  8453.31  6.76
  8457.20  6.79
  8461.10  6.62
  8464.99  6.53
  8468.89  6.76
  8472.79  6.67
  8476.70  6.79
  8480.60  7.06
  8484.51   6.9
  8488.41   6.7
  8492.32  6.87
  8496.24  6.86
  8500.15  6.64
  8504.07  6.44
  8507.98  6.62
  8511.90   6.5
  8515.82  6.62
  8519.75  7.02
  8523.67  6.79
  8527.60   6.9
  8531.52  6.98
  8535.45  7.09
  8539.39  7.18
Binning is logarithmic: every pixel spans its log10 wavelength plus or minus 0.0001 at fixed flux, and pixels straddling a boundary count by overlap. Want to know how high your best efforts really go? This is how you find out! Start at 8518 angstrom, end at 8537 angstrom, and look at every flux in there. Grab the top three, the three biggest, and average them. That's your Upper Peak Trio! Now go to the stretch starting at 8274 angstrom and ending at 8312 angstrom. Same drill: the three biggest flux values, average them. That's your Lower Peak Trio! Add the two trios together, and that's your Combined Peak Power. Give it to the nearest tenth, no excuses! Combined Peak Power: 14.2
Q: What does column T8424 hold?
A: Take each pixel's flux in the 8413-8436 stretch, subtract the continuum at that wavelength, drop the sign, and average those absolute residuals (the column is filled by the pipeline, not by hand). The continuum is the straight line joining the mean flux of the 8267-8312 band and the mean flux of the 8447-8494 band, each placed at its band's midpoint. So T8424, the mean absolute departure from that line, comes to 0.11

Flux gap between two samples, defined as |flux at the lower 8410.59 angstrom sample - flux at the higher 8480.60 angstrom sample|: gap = 0.30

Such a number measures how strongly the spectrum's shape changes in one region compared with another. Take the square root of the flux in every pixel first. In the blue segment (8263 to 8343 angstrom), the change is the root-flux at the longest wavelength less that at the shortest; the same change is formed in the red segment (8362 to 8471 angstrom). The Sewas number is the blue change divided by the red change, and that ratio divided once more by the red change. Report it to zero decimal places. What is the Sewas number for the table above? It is 17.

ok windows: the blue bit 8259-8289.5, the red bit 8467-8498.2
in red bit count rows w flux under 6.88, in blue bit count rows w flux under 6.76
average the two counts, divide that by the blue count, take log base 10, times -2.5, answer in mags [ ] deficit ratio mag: -1.36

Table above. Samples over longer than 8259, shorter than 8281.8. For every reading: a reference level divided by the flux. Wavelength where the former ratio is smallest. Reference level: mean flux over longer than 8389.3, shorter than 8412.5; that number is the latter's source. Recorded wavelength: 8272.31 angstrom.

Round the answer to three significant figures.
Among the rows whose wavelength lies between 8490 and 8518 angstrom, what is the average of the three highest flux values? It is 6.79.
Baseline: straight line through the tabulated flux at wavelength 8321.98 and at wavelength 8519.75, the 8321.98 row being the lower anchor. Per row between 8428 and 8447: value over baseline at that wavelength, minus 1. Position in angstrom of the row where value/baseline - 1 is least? 8445.52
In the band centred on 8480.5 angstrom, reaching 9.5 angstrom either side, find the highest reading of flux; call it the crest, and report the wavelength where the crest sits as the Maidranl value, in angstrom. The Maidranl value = 8480.60 angstrom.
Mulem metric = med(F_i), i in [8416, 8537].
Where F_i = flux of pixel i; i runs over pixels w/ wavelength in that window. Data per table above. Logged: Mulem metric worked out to 6.79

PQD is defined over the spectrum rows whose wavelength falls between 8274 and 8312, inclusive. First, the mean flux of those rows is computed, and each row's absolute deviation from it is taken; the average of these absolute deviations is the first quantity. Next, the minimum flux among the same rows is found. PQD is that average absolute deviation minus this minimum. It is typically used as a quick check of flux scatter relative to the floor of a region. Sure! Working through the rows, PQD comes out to -6.14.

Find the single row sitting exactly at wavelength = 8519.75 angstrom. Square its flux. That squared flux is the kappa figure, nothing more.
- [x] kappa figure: 49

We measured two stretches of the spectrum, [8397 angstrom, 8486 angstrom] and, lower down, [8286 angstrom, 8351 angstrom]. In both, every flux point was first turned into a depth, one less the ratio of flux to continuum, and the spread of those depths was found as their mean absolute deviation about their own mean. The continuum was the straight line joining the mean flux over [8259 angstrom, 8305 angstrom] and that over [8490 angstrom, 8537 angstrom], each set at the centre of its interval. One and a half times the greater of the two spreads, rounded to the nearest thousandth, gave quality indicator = 0.049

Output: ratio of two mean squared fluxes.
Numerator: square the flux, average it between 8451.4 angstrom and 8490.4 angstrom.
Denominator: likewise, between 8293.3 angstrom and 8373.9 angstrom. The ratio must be 1.028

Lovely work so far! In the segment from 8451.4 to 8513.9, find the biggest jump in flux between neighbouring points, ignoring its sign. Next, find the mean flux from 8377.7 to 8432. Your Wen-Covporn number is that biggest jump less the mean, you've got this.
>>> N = -6.5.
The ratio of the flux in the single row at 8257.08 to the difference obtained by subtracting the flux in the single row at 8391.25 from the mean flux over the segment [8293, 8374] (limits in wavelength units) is -19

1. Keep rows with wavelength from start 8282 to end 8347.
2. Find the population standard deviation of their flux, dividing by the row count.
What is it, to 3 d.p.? 0.281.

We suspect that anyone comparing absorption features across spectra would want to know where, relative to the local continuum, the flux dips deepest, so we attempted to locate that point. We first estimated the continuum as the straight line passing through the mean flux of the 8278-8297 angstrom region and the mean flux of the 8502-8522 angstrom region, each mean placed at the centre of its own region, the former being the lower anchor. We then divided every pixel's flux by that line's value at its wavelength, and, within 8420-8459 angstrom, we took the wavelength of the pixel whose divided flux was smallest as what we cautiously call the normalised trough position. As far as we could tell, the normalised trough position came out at 8445.52 angstrom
